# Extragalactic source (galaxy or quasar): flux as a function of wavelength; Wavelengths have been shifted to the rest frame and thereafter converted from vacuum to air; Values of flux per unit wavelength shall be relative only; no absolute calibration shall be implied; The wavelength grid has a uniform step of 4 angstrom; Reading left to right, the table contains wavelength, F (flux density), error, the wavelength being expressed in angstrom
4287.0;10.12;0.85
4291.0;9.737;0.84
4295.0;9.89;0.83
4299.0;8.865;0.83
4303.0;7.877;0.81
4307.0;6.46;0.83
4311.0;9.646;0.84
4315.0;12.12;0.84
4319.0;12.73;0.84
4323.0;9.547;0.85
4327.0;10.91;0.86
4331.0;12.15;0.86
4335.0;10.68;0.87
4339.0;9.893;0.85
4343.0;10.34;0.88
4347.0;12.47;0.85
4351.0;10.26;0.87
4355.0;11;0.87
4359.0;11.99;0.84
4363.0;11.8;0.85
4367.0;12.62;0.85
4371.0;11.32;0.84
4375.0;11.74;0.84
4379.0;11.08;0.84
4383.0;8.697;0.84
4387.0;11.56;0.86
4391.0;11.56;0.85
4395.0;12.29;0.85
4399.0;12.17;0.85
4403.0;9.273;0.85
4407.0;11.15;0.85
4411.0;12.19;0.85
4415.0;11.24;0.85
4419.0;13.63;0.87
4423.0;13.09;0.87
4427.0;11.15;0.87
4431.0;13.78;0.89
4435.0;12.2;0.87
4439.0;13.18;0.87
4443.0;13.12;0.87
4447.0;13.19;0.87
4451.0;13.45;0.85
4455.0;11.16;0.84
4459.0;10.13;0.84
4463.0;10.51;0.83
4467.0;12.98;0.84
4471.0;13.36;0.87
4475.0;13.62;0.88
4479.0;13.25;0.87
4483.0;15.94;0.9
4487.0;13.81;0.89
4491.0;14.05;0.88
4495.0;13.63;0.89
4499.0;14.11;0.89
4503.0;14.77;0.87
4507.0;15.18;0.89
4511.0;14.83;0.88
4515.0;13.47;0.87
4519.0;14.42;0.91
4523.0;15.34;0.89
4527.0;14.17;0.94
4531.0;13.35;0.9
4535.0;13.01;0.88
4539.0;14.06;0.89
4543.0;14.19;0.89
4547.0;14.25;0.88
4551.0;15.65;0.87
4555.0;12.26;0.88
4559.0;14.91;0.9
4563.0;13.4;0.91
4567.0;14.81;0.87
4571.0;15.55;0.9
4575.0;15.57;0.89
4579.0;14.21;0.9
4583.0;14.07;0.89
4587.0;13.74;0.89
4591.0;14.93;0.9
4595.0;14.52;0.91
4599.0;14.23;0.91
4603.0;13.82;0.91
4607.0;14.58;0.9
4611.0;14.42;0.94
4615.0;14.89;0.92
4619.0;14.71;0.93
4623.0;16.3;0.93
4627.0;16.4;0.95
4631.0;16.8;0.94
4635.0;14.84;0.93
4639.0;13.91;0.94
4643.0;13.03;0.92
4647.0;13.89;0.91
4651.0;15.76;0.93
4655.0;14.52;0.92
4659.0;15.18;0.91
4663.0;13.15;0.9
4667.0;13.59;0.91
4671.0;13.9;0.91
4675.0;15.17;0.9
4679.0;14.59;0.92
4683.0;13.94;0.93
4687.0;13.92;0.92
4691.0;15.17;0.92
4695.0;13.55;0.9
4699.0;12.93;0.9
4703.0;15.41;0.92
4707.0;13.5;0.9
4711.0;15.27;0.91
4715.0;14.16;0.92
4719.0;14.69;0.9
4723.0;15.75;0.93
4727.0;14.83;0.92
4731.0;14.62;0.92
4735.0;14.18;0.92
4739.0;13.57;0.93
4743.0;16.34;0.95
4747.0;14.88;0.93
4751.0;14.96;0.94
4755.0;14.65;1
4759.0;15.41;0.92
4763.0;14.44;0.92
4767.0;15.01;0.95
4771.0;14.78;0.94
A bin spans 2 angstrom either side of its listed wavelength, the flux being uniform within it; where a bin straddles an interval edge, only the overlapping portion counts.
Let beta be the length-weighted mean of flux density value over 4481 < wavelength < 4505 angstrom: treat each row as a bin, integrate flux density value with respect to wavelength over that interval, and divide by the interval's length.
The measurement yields 14.4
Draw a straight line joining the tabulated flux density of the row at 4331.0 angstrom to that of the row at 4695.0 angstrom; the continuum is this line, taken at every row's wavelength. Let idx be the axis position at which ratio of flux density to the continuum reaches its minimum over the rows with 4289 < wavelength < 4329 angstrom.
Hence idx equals 4307.0 angstrom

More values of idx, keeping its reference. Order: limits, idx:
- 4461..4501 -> 4463.0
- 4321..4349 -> 4323.0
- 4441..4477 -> 4459.0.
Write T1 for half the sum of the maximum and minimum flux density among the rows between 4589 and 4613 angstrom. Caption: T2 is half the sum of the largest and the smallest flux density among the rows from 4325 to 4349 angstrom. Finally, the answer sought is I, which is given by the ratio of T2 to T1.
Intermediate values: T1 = 14.4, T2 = 11.2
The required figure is 0.78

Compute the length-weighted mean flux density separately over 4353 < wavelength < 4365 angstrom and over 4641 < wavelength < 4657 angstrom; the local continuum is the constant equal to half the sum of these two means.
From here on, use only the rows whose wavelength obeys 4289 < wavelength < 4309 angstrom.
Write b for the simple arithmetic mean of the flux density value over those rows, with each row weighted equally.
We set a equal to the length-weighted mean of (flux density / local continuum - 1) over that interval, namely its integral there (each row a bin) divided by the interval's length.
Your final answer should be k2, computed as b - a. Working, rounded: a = -0.338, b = 8.6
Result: 8.9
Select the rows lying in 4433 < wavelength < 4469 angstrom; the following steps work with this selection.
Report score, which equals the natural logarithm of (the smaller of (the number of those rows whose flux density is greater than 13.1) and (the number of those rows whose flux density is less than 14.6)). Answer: 1.4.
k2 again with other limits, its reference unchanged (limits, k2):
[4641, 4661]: 14.4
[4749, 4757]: 14.7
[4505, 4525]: 14.5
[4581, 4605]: 14.1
